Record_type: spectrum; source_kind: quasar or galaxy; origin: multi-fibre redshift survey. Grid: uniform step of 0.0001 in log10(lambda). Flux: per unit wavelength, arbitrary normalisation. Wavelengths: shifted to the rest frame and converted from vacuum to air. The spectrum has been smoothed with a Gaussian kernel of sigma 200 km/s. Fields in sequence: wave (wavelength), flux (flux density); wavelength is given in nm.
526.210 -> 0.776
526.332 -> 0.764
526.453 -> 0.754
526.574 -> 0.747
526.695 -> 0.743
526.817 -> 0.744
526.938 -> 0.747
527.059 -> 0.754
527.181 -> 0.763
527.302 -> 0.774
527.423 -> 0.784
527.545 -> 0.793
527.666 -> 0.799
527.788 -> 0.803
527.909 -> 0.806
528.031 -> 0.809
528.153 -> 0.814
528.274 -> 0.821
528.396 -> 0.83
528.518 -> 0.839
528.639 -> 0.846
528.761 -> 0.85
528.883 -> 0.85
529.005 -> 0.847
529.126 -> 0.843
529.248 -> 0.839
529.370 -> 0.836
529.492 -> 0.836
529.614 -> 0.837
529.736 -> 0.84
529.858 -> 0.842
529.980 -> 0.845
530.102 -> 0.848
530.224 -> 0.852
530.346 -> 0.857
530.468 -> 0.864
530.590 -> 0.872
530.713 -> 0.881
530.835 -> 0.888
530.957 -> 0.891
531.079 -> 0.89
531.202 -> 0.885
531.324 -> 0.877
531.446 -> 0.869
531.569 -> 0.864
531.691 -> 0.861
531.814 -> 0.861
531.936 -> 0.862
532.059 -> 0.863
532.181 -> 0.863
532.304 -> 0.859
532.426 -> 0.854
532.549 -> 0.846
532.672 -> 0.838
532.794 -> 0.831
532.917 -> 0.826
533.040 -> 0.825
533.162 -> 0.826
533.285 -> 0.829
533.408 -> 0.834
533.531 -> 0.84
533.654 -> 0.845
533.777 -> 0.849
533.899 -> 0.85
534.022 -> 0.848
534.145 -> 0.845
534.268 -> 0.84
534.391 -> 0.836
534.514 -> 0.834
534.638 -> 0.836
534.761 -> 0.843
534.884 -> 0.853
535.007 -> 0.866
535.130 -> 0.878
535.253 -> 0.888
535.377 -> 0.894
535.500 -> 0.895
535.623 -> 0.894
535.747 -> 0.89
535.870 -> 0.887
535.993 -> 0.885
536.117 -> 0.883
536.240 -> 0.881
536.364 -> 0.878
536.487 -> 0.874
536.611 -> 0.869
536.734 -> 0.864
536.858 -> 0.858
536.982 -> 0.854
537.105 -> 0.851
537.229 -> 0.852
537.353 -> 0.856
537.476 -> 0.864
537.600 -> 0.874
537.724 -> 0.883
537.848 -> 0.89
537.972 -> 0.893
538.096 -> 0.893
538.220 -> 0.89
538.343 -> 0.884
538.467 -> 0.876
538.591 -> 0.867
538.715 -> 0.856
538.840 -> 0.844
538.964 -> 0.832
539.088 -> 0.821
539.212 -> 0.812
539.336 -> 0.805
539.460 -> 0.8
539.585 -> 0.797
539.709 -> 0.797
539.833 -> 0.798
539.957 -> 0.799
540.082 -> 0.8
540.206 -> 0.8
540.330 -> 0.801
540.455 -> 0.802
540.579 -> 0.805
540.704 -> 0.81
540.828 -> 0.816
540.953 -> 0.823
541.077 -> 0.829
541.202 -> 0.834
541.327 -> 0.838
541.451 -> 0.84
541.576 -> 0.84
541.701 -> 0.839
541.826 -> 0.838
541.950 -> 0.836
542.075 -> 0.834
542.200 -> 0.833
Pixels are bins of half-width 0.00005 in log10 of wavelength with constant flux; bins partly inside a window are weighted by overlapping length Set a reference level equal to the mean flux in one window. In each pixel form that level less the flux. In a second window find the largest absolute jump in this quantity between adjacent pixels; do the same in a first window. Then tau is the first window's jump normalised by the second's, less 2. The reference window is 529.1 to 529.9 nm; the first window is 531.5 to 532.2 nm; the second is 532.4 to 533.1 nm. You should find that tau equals -1.6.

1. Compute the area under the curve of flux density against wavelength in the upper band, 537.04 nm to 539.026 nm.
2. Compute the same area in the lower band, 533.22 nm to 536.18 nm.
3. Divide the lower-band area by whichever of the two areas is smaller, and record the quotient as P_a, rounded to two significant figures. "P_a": 1.5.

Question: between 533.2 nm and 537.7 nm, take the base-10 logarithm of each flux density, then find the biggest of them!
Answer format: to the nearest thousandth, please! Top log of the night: -0.048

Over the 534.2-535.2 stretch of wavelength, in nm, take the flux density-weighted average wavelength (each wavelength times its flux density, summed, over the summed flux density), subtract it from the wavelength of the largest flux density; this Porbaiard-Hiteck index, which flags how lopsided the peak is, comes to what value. 0.43 nm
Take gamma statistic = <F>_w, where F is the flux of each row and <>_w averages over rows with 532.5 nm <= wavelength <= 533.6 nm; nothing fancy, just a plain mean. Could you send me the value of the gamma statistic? 0.833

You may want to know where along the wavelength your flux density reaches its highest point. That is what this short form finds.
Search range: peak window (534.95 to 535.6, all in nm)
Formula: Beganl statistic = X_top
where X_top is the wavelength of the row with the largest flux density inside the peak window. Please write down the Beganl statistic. 535.500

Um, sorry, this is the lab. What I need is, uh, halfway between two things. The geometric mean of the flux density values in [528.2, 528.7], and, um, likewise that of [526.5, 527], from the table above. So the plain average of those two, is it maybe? 0.79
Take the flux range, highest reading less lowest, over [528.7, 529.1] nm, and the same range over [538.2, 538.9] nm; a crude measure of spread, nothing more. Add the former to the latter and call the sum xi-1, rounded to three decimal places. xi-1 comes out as 0.049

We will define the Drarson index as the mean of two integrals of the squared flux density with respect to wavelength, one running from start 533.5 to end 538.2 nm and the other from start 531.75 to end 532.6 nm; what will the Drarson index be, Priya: 2.1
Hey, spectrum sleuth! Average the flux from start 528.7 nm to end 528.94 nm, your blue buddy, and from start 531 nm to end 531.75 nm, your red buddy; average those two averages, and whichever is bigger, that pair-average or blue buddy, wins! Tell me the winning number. 0.862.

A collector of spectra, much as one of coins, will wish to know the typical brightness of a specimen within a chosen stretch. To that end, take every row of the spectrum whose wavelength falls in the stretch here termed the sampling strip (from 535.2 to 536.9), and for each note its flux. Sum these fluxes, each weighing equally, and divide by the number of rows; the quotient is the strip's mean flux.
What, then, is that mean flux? 0.881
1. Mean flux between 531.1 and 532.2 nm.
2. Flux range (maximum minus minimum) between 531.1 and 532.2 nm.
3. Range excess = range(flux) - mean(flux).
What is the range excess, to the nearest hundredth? -0.84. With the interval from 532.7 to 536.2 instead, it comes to -0.79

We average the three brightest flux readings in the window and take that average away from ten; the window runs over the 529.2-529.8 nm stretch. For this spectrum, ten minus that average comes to 9.161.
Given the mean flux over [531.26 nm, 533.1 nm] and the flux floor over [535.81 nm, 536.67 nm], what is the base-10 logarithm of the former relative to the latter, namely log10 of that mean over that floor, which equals -0.008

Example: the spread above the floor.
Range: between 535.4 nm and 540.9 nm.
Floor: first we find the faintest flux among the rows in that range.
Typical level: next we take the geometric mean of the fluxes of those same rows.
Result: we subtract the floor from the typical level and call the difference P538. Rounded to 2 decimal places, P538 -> 0.05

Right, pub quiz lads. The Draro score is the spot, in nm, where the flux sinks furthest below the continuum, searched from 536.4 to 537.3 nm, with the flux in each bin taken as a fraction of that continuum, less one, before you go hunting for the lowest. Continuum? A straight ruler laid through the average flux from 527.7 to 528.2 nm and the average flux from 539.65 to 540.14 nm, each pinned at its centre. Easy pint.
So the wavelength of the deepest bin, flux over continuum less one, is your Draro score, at 537.105 nm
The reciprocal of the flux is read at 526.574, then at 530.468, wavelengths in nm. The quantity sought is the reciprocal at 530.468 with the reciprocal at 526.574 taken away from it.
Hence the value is -0.18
